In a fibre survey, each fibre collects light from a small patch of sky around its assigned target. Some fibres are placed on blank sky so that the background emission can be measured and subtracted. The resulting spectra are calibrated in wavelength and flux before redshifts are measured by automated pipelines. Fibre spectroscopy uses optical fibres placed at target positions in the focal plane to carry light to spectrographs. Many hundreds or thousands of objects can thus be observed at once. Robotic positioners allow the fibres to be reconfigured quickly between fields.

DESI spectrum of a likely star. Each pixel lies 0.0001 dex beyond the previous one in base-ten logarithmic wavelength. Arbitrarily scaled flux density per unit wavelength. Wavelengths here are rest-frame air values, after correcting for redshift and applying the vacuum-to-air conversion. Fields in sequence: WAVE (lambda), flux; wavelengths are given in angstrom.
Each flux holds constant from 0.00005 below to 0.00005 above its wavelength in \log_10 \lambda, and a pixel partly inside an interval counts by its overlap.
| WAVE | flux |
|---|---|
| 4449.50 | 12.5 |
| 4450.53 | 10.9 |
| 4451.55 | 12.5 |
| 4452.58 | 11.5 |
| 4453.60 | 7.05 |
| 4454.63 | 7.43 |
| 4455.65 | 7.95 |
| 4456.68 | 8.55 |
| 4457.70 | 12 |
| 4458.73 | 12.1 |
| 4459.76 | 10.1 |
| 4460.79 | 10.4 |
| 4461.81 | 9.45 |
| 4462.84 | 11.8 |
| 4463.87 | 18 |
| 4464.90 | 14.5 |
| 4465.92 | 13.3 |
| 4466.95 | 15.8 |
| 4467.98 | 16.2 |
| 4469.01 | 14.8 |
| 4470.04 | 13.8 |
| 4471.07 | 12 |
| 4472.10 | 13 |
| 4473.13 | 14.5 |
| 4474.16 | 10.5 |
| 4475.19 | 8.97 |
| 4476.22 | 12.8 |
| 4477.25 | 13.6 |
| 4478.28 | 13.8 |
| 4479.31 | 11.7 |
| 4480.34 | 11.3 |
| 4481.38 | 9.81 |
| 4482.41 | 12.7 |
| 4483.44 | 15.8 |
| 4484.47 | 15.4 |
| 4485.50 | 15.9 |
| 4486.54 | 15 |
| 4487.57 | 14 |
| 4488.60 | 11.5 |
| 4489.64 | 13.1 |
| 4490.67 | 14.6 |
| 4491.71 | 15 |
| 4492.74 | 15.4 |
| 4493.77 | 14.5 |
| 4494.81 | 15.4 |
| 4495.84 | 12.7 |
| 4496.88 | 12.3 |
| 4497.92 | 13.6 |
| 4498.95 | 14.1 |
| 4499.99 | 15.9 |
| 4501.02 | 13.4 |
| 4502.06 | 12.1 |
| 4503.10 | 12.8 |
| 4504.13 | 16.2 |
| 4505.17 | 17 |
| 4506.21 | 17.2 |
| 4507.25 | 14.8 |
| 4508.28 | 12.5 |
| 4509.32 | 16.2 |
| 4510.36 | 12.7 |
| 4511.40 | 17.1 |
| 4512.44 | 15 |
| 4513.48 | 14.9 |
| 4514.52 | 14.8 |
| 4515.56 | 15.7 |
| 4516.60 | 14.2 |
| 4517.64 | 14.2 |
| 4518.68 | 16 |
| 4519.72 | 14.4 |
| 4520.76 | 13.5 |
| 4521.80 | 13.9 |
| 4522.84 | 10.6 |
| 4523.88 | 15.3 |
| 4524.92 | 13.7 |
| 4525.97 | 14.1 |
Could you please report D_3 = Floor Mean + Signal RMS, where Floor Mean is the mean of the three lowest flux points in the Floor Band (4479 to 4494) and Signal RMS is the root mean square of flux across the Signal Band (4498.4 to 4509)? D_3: 25.6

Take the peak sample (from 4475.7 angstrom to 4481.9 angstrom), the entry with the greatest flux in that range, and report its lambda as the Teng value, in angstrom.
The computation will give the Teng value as 4478.28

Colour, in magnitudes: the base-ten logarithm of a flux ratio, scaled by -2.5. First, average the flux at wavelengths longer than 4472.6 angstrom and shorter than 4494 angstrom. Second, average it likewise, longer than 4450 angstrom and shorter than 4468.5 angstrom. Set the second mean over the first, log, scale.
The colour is 0.15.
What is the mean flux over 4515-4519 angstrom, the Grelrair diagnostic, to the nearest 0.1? 15.0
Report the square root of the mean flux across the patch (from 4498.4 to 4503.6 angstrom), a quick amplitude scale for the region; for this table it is 3.70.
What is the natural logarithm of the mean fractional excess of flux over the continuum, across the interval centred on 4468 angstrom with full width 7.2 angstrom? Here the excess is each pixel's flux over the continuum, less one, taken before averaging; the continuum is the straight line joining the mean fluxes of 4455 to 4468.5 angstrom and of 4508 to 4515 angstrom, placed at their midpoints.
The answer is -2.0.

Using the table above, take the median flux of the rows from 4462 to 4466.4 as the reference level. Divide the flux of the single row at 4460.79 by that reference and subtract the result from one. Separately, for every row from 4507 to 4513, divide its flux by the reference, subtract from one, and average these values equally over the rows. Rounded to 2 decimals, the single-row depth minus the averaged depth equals 0.31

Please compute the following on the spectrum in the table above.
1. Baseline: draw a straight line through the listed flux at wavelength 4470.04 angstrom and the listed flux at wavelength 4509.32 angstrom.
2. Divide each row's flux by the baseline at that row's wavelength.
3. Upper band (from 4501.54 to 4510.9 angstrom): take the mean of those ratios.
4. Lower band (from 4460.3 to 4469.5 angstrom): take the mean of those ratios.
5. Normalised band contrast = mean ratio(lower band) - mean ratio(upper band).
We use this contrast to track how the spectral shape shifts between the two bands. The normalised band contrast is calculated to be 0.11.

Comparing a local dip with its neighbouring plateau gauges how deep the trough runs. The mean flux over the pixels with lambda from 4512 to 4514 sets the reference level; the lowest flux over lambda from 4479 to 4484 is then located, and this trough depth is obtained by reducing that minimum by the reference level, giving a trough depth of -5.1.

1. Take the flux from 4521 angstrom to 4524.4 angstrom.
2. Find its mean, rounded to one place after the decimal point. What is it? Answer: 13.3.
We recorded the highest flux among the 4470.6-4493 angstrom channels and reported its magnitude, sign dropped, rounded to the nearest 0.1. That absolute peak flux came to 15.9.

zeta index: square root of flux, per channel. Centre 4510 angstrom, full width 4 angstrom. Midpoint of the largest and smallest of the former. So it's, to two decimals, 3.84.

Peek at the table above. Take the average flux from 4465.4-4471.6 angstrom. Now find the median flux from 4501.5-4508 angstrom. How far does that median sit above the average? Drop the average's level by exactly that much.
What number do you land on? 13.1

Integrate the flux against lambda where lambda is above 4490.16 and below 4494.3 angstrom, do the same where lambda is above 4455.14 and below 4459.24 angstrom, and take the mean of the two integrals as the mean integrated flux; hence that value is 52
